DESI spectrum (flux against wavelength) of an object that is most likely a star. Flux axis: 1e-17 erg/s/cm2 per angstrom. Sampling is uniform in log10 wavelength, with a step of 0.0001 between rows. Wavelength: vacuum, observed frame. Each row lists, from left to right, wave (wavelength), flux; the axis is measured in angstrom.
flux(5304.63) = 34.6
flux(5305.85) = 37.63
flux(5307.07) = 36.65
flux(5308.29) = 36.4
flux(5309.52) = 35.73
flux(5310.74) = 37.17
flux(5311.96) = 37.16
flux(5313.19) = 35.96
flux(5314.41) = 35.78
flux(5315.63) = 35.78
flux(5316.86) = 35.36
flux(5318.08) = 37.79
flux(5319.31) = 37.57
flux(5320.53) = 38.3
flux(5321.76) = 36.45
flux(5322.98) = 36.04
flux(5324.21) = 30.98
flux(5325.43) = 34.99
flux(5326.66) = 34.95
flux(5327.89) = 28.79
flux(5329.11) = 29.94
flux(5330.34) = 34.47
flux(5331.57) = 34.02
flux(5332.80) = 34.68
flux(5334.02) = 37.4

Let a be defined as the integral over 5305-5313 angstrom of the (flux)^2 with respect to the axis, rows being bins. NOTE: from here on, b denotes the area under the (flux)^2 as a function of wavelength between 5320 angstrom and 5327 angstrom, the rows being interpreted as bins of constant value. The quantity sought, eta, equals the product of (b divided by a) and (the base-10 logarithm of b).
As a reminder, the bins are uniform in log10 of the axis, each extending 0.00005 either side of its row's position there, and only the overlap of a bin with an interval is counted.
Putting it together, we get 3.2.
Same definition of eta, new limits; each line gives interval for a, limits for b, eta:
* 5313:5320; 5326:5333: 3.1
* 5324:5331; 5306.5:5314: 5.4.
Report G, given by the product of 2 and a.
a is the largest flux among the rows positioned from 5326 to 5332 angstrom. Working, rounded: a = 34.95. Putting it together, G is 69.9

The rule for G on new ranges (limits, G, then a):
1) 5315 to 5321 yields 76.6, 38.3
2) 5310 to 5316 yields 74.3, 37.17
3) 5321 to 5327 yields 72.9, 36.45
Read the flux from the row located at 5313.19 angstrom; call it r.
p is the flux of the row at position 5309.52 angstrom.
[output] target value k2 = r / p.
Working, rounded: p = 35.73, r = 35.96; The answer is 1.01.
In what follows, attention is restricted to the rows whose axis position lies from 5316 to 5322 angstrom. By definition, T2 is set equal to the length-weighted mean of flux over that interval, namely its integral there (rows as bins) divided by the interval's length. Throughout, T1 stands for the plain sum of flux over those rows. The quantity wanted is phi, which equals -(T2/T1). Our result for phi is -0.200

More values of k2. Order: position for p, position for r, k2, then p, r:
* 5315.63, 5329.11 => 0.84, 35.78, 29.94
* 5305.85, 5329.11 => 0.80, 37.63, 29.94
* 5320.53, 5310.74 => 0.97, 38.3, 37.17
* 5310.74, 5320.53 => 1.03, 37.17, 38.3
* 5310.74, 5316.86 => 0.95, 37.17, 35.36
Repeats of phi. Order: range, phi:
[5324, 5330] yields -0.201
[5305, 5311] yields -0.199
